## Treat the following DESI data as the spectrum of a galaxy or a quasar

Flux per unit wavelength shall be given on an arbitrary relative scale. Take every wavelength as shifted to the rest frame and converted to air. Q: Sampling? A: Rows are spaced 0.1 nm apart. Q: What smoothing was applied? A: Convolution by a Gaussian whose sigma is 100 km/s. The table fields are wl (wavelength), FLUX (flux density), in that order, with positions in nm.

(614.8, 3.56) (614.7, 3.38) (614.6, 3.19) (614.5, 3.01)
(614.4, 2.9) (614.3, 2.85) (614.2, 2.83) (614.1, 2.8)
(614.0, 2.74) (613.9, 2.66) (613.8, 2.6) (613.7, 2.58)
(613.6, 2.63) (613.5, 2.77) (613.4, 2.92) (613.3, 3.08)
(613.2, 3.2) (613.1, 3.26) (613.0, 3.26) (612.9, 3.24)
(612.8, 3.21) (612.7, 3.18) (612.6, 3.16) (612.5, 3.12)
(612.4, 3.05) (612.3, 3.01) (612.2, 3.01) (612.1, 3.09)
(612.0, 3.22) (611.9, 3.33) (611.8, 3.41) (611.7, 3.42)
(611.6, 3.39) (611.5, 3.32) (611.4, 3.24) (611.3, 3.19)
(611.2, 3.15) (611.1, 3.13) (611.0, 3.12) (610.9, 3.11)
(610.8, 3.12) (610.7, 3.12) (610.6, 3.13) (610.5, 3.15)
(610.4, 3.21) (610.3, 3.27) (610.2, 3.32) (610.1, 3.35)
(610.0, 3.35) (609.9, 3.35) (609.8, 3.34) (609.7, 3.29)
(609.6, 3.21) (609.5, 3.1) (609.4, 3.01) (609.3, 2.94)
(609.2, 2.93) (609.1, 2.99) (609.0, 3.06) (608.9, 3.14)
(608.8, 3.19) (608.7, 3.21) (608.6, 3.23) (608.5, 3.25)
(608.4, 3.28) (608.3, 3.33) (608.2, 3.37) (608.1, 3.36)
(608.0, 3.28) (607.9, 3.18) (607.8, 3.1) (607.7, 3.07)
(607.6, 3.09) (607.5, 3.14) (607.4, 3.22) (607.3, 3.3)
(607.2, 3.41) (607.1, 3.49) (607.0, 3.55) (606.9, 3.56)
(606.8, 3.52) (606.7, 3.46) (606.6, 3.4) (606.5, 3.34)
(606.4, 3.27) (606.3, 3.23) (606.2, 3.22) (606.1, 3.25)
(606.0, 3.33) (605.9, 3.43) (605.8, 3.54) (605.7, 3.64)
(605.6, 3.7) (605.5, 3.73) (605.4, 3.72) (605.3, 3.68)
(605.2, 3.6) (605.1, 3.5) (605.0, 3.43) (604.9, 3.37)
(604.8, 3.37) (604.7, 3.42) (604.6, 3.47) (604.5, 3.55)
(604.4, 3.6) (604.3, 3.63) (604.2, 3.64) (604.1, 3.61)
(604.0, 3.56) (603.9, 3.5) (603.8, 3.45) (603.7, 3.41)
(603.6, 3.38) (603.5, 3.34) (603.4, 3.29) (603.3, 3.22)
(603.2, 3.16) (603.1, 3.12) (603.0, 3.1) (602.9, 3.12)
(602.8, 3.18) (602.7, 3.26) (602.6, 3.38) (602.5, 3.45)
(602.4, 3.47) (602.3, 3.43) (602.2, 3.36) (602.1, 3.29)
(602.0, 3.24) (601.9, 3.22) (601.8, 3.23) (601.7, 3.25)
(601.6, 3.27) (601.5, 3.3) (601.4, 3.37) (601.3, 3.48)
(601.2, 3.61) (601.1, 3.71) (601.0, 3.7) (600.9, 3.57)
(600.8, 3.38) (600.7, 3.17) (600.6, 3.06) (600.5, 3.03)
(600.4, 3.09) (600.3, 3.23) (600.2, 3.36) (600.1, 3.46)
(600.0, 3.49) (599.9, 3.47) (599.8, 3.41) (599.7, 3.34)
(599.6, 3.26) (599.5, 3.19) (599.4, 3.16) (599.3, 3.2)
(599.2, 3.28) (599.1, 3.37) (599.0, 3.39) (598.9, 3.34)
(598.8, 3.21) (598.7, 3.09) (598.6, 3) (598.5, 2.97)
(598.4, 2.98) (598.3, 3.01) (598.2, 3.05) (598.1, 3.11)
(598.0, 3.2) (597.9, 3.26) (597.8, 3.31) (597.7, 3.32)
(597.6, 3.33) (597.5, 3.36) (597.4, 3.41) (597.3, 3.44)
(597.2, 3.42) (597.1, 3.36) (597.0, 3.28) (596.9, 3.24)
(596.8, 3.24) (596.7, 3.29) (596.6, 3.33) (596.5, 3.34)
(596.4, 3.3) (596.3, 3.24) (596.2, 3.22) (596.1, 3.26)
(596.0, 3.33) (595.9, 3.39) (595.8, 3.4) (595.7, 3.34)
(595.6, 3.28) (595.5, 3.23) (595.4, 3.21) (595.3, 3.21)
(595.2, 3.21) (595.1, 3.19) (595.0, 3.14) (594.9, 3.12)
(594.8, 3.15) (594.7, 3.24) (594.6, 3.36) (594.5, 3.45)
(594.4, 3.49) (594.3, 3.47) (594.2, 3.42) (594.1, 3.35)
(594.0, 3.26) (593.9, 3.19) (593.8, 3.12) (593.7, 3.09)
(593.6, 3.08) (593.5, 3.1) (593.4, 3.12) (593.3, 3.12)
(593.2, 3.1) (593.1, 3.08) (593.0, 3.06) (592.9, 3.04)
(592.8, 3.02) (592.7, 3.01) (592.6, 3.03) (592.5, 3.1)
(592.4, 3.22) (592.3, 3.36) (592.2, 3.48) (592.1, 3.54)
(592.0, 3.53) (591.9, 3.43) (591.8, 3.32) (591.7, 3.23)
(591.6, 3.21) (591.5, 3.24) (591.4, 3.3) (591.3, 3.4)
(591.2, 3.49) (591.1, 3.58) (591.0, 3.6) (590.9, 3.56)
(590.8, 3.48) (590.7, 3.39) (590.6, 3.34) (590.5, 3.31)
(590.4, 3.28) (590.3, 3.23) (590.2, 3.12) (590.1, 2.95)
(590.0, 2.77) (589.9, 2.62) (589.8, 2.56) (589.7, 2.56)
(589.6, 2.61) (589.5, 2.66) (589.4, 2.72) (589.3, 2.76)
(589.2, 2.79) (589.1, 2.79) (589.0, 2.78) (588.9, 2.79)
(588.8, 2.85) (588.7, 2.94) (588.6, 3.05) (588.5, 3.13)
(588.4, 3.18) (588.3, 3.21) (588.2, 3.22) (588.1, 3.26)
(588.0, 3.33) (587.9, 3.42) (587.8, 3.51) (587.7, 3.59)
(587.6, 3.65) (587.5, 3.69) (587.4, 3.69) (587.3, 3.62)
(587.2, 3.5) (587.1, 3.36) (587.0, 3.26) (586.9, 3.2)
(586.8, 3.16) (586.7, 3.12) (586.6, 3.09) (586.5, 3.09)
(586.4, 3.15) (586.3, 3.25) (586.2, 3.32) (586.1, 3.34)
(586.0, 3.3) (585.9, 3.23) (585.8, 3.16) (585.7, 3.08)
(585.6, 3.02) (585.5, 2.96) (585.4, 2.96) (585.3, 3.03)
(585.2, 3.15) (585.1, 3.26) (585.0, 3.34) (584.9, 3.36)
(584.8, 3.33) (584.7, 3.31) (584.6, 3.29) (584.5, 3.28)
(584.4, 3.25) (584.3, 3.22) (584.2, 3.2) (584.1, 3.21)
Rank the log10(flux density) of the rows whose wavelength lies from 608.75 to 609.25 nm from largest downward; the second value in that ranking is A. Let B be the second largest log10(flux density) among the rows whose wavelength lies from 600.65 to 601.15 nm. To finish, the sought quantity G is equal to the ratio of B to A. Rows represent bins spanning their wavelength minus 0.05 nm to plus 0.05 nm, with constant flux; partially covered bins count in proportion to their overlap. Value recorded 1.14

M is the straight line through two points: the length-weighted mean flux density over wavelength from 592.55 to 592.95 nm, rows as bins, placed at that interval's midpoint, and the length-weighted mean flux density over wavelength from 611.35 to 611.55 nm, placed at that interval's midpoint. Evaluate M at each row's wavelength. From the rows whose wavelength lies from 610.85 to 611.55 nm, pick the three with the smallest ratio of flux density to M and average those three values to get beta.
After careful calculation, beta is 0.95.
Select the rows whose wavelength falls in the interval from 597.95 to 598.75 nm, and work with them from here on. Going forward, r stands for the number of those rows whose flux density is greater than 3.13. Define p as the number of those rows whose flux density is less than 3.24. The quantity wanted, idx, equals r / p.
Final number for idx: 0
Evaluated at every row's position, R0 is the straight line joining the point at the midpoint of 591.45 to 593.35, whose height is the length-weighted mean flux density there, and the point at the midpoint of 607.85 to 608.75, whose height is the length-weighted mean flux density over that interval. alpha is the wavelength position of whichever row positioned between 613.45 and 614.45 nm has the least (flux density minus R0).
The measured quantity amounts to 613.7 nm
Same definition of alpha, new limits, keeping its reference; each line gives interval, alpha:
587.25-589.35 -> 589.3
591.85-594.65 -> 592.7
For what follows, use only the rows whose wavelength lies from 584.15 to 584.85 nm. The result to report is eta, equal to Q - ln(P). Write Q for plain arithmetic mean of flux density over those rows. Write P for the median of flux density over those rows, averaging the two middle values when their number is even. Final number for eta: 2.08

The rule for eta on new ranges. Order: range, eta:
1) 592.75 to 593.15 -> 1.93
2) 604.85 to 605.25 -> 2.23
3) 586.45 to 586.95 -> 1.99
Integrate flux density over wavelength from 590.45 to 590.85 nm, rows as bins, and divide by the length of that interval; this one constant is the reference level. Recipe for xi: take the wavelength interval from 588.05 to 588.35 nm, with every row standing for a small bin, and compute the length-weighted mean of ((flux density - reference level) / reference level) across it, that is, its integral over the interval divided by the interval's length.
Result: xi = -0.04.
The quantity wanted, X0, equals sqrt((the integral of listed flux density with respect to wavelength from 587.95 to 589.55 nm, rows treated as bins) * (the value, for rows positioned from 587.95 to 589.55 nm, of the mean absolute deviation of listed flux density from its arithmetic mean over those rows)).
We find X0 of 0.979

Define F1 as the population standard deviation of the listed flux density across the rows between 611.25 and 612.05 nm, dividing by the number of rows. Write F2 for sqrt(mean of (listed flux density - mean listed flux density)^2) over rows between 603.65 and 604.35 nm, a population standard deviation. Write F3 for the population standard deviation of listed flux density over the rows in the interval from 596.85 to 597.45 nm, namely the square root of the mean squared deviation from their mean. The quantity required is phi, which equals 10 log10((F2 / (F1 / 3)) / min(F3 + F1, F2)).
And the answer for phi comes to 15.5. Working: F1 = 0.084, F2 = 0.08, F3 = 0.074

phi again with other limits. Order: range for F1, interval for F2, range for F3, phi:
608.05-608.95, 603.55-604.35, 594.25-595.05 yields 16.0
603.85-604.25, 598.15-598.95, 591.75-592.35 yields 17.5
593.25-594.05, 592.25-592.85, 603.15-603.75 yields 17.2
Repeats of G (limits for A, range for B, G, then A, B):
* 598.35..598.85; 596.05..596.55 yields 1.06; 0.490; 0.519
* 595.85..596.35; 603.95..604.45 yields 1.07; 0.522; 0.560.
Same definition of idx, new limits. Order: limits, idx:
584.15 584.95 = 4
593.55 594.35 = 1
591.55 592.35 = 4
